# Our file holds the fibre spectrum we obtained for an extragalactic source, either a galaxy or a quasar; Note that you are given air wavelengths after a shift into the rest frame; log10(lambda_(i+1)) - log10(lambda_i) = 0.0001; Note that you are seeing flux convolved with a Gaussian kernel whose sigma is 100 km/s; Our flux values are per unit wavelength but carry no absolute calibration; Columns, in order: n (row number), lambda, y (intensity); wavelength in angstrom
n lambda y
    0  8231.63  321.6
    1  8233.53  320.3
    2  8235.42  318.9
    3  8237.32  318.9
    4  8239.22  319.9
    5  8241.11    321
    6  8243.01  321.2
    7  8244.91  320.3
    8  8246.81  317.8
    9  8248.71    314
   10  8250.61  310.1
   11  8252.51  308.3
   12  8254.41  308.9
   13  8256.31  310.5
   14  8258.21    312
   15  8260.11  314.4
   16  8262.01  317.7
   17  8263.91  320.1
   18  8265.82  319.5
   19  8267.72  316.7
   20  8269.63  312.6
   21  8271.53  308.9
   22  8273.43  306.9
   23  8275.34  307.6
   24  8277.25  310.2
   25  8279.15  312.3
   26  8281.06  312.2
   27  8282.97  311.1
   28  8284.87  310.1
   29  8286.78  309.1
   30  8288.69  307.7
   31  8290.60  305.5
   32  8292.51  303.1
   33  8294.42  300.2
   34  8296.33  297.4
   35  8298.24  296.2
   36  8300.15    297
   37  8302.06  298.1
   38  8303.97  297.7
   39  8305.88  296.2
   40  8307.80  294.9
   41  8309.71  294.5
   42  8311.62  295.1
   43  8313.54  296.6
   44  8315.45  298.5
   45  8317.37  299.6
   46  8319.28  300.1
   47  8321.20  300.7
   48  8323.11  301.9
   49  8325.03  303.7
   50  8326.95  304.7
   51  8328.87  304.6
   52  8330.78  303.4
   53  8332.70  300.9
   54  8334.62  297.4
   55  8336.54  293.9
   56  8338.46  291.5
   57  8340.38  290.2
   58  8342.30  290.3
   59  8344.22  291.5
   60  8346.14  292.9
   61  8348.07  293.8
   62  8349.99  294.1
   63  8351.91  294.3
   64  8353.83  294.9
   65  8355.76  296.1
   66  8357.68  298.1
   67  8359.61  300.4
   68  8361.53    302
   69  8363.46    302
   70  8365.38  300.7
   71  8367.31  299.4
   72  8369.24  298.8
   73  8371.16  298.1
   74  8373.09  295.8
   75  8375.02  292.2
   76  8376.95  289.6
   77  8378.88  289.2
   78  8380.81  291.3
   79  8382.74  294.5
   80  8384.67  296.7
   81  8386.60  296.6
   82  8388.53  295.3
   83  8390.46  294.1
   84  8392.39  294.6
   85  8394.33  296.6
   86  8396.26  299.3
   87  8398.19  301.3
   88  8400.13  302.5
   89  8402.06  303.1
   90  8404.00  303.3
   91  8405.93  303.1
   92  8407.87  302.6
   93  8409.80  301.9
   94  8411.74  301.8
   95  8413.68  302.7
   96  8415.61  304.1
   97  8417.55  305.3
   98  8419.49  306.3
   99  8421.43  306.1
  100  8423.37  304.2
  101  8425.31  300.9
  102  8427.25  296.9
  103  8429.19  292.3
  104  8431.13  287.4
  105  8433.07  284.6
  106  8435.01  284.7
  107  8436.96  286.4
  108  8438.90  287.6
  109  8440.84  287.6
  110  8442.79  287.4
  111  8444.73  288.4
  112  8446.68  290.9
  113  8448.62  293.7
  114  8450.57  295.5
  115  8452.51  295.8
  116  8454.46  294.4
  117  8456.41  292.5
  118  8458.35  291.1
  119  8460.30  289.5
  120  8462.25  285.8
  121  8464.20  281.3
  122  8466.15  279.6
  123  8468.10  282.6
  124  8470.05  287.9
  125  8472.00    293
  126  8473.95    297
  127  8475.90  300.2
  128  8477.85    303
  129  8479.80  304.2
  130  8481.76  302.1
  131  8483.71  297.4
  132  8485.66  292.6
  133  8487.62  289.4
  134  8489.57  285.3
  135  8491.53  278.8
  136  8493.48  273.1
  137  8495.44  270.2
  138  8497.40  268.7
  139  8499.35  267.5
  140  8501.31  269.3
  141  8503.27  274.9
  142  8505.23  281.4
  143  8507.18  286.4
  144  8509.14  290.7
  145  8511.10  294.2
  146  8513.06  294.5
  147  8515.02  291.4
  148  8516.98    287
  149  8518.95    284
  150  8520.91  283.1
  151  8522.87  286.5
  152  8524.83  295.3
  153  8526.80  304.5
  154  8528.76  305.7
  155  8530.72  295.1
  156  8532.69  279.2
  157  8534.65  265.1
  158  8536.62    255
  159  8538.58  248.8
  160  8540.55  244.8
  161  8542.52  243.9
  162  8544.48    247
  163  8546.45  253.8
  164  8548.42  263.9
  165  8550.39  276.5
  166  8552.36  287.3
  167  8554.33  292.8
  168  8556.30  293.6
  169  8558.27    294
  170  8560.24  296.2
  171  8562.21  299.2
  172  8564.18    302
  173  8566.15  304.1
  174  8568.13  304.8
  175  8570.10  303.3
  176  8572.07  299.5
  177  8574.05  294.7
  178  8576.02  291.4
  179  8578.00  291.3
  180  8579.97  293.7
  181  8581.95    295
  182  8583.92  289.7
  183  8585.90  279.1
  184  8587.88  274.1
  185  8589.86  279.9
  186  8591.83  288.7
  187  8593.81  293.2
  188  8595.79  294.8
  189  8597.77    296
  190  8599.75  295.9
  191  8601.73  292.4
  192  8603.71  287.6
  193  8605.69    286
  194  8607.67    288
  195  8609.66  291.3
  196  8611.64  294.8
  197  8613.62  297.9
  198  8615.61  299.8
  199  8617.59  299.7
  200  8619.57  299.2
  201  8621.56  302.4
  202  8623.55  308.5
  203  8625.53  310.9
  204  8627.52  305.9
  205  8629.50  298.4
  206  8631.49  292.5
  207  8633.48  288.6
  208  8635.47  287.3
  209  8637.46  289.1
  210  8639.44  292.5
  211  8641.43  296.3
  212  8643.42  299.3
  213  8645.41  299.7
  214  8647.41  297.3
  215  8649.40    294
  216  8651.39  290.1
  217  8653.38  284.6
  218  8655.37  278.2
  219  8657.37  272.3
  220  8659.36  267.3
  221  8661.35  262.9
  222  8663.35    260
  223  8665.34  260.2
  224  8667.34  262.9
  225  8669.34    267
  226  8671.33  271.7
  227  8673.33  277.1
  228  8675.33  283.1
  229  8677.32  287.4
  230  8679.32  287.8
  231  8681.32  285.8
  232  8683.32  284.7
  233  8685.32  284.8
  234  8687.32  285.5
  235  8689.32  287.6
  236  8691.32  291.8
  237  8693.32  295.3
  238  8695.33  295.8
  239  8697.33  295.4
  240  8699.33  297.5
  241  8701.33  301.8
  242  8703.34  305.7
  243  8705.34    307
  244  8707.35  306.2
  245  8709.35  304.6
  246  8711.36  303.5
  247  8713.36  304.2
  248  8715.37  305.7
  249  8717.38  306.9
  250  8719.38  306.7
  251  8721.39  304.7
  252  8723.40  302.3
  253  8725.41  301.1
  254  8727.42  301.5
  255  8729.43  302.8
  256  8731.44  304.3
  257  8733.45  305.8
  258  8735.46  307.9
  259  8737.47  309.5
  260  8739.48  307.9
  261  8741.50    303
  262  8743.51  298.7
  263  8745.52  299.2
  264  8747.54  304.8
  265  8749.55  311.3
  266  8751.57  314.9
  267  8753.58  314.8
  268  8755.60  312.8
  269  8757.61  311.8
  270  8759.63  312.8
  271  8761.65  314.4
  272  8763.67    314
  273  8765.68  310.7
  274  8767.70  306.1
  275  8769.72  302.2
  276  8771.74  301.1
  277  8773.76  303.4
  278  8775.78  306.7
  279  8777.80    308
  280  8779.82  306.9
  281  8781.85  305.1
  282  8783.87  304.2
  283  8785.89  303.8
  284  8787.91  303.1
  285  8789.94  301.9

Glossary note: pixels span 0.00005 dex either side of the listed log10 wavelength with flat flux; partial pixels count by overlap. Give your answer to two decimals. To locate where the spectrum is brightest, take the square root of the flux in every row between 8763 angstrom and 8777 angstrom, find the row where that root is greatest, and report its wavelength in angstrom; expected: 8763.67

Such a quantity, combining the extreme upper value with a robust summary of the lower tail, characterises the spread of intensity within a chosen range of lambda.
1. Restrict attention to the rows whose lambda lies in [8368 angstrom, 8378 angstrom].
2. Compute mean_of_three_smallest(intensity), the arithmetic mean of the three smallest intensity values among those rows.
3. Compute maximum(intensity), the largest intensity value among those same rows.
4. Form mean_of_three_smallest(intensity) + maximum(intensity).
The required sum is 591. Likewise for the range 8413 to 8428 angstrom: 606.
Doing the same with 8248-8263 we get 627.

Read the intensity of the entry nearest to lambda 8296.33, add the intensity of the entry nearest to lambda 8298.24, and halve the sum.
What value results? 297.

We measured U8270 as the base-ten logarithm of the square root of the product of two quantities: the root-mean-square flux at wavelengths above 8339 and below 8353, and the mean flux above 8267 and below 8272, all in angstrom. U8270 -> 2.48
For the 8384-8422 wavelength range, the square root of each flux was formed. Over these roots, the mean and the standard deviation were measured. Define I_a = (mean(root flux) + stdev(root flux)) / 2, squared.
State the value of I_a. 76.2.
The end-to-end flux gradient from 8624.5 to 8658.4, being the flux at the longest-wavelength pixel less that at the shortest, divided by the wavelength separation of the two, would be -1.2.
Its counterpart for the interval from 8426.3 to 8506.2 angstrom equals -0.2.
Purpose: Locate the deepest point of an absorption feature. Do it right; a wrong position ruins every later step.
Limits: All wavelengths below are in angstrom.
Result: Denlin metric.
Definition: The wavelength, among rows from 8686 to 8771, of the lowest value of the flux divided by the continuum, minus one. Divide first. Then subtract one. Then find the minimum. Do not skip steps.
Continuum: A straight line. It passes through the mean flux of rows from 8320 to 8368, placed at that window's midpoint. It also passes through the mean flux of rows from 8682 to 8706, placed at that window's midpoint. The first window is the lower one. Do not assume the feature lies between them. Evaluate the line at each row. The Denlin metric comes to 8687.32 angstrom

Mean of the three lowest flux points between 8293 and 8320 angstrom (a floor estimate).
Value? 295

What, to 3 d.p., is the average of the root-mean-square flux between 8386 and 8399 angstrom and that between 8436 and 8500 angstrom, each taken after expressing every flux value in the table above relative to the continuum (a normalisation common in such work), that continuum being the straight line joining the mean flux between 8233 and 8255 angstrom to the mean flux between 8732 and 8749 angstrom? 0.938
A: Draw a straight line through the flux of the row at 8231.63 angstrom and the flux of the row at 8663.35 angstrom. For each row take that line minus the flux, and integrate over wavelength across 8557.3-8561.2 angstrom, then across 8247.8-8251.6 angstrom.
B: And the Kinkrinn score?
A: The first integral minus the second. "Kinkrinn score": -106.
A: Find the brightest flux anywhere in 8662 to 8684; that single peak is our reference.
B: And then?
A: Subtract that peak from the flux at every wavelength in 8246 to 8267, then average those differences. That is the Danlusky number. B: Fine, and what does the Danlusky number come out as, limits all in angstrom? 26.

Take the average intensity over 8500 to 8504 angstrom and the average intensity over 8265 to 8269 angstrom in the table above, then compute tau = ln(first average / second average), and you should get -0.16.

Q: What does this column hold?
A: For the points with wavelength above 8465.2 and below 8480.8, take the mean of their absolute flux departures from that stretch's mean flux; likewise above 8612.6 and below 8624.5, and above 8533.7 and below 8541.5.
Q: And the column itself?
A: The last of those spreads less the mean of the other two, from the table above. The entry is 1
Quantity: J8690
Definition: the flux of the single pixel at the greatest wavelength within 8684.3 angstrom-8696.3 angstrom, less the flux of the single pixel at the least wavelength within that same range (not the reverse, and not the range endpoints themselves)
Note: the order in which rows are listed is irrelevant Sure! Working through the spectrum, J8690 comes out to 11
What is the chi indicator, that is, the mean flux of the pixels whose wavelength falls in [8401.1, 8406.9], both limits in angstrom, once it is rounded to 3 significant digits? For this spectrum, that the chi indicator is 303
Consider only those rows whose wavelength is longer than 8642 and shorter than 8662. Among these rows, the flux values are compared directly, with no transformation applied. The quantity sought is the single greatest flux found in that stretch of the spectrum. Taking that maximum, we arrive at 299.7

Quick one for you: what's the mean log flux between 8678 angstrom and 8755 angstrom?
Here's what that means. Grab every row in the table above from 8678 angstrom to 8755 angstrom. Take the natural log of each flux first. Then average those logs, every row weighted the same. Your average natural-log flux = 5.71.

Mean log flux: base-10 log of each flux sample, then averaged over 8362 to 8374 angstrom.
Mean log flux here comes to 2.48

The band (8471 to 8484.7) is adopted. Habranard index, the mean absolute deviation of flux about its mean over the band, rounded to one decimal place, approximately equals 3.2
